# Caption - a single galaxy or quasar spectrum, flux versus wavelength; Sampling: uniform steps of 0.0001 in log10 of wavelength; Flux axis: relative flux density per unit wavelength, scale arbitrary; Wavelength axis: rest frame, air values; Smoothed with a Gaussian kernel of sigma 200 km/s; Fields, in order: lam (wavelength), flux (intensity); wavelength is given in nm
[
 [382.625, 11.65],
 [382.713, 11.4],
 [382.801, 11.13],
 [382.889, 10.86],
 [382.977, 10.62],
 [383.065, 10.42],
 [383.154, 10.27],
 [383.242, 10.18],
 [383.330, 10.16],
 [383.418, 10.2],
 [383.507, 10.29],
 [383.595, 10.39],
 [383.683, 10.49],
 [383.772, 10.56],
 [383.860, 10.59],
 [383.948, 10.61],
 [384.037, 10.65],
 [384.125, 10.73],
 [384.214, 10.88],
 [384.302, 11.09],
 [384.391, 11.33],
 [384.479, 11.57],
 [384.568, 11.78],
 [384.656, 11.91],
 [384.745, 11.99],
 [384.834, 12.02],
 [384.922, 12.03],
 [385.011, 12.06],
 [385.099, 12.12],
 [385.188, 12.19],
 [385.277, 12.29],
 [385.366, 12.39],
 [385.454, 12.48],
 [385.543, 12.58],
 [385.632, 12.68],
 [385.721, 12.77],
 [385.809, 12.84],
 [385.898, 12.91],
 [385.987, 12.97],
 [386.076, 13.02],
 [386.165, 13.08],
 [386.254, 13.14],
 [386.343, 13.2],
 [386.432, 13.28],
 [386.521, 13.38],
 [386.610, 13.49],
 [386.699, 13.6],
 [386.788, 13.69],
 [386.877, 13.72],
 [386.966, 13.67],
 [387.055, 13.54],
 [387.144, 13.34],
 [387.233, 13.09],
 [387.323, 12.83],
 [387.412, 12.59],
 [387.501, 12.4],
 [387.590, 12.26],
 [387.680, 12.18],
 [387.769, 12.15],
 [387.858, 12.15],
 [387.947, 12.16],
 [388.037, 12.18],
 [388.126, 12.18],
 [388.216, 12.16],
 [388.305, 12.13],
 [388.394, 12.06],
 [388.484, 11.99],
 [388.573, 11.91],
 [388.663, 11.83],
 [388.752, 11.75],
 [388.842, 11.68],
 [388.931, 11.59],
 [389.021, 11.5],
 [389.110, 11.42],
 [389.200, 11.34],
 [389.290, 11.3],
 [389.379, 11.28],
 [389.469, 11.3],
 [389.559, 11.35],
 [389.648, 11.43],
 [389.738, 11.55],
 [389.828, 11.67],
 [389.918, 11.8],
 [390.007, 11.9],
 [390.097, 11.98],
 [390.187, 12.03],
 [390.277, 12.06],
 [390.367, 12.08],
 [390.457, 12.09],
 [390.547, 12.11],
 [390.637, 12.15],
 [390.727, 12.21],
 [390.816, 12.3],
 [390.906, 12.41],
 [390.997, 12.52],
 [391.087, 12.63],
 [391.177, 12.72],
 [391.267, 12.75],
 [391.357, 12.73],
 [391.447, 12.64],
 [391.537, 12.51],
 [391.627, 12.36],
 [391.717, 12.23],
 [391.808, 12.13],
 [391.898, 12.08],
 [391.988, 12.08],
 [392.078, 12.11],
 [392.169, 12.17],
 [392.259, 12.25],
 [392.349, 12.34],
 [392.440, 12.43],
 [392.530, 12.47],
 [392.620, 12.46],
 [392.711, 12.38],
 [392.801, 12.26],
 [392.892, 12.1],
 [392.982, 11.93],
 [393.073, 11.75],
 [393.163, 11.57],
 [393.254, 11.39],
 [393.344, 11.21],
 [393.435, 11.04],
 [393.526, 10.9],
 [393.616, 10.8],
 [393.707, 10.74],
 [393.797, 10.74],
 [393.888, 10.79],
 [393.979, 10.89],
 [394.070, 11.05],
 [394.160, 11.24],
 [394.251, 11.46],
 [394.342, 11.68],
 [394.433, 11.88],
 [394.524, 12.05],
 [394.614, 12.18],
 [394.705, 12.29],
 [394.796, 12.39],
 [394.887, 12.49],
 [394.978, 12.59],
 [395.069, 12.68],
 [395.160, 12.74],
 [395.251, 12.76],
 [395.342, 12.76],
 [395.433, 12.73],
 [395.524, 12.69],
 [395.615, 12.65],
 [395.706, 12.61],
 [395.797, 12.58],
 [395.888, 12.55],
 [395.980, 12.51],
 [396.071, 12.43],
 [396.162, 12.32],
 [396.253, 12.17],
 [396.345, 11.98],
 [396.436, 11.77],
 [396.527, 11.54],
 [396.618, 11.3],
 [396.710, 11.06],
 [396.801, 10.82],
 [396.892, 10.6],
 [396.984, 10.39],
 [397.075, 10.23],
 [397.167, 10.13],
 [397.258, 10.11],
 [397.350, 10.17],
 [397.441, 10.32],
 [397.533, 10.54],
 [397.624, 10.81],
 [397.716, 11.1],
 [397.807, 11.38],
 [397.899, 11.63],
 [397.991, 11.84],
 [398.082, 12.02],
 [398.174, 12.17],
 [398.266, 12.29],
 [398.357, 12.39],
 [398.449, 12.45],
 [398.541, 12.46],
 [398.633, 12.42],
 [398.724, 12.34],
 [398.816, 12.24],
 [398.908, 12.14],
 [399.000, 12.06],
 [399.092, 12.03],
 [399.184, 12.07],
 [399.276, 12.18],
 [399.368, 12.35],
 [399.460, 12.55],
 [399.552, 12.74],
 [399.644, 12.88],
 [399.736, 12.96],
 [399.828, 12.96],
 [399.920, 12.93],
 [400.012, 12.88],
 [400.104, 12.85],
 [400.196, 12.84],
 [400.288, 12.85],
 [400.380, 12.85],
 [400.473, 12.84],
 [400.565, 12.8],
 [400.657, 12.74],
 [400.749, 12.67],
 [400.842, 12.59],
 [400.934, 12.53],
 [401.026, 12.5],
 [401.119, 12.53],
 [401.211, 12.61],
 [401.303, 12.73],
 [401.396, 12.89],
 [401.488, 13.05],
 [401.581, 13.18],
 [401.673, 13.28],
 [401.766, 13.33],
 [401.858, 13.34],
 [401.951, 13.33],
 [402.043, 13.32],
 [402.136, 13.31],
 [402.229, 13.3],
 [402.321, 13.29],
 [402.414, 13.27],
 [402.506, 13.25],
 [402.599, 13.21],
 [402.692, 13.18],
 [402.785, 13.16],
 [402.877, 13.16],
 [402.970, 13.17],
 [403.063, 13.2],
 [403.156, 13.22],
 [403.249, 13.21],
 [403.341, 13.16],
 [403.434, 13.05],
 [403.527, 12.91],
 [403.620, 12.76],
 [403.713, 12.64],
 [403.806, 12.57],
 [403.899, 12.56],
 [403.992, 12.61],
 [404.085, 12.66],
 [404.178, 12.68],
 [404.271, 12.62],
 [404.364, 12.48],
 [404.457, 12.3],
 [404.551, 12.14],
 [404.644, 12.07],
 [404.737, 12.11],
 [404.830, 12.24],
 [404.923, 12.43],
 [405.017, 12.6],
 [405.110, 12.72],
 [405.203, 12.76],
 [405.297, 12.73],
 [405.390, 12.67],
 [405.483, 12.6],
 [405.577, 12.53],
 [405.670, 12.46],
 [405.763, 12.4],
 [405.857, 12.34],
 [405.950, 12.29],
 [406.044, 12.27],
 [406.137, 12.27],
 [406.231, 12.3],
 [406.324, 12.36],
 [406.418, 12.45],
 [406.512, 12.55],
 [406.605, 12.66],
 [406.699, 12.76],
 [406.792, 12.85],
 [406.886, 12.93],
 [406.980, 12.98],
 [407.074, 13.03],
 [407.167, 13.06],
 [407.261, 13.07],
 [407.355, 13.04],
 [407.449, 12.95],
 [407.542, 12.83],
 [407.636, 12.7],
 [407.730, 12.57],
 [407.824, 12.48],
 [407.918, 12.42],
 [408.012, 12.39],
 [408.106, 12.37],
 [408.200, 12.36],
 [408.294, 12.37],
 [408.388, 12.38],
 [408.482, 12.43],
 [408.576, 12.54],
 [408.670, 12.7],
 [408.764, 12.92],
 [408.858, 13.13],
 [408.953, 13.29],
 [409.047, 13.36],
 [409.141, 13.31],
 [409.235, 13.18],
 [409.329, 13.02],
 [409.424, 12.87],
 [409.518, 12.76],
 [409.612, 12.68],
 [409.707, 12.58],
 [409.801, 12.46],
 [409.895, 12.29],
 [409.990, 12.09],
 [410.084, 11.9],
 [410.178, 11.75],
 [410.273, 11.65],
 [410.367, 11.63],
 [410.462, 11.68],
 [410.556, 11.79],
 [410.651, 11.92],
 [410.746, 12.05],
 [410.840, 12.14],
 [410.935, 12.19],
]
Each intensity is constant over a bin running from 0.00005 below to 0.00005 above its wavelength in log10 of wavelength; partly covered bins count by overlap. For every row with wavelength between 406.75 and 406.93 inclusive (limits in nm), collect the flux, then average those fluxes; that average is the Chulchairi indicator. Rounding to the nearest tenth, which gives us 12.9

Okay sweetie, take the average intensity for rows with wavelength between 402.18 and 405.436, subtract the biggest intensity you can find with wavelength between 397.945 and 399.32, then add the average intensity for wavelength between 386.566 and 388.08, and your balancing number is 13.2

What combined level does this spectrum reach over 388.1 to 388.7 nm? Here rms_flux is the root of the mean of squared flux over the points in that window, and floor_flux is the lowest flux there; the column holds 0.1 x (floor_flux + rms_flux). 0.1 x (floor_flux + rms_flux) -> 2.39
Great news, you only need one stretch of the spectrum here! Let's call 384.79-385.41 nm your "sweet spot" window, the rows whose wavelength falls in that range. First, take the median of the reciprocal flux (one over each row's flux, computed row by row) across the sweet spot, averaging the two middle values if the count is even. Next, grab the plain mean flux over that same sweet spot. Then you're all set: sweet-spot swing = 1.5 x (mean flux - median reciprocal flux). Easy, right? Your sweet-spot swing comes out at 18.1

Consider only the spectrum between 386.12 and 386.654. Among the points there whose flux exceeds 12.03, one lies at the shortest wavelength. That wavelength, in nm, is 386.165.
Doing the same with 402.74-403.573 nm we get 402.785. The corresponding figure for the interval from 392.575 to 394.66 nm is 392.620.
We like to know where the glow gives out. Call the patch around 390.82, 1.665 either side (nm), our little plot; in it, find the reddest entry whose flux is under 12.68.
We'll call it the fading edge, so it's 392.440 nm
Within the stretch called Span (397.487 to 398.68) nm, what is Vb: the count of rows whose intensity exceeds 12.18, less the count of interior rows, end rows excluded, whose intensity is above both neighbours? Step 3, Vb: 4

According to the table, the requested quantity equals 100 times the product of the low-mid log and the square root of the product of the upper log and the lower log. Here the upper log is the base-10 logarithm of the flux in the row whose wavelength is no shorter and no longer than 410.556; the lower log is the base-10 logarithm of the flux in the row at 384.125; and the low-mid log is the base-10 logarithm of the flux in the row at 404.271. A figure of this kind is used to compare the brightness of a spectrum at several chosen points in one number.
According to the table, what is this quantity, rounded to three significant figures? 116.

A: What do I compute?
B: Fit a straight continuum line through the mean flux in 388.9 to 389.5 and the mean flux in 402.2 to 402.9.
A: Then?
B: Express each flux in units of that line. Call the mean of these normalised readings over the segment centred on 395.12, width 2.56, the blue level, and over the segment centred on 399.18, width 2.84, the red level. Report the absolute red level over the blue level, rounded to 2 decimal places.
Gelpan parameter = 0.98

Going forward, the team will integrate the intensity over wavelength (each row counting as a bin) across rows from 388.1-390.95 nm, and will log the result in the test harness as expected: 34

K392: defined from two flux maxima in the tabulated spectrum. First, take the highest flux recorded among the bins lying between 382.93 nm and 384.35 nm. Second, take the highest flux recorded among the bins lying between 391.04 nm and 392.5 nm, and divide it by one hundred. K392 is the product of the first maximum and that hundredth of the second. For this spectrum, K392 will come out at 1.41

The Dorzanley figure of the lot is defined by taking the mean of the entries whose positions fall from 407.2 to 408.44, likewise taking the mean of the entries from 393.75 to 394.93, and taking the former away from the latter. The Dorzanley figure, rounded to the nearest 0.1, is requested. -1.0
